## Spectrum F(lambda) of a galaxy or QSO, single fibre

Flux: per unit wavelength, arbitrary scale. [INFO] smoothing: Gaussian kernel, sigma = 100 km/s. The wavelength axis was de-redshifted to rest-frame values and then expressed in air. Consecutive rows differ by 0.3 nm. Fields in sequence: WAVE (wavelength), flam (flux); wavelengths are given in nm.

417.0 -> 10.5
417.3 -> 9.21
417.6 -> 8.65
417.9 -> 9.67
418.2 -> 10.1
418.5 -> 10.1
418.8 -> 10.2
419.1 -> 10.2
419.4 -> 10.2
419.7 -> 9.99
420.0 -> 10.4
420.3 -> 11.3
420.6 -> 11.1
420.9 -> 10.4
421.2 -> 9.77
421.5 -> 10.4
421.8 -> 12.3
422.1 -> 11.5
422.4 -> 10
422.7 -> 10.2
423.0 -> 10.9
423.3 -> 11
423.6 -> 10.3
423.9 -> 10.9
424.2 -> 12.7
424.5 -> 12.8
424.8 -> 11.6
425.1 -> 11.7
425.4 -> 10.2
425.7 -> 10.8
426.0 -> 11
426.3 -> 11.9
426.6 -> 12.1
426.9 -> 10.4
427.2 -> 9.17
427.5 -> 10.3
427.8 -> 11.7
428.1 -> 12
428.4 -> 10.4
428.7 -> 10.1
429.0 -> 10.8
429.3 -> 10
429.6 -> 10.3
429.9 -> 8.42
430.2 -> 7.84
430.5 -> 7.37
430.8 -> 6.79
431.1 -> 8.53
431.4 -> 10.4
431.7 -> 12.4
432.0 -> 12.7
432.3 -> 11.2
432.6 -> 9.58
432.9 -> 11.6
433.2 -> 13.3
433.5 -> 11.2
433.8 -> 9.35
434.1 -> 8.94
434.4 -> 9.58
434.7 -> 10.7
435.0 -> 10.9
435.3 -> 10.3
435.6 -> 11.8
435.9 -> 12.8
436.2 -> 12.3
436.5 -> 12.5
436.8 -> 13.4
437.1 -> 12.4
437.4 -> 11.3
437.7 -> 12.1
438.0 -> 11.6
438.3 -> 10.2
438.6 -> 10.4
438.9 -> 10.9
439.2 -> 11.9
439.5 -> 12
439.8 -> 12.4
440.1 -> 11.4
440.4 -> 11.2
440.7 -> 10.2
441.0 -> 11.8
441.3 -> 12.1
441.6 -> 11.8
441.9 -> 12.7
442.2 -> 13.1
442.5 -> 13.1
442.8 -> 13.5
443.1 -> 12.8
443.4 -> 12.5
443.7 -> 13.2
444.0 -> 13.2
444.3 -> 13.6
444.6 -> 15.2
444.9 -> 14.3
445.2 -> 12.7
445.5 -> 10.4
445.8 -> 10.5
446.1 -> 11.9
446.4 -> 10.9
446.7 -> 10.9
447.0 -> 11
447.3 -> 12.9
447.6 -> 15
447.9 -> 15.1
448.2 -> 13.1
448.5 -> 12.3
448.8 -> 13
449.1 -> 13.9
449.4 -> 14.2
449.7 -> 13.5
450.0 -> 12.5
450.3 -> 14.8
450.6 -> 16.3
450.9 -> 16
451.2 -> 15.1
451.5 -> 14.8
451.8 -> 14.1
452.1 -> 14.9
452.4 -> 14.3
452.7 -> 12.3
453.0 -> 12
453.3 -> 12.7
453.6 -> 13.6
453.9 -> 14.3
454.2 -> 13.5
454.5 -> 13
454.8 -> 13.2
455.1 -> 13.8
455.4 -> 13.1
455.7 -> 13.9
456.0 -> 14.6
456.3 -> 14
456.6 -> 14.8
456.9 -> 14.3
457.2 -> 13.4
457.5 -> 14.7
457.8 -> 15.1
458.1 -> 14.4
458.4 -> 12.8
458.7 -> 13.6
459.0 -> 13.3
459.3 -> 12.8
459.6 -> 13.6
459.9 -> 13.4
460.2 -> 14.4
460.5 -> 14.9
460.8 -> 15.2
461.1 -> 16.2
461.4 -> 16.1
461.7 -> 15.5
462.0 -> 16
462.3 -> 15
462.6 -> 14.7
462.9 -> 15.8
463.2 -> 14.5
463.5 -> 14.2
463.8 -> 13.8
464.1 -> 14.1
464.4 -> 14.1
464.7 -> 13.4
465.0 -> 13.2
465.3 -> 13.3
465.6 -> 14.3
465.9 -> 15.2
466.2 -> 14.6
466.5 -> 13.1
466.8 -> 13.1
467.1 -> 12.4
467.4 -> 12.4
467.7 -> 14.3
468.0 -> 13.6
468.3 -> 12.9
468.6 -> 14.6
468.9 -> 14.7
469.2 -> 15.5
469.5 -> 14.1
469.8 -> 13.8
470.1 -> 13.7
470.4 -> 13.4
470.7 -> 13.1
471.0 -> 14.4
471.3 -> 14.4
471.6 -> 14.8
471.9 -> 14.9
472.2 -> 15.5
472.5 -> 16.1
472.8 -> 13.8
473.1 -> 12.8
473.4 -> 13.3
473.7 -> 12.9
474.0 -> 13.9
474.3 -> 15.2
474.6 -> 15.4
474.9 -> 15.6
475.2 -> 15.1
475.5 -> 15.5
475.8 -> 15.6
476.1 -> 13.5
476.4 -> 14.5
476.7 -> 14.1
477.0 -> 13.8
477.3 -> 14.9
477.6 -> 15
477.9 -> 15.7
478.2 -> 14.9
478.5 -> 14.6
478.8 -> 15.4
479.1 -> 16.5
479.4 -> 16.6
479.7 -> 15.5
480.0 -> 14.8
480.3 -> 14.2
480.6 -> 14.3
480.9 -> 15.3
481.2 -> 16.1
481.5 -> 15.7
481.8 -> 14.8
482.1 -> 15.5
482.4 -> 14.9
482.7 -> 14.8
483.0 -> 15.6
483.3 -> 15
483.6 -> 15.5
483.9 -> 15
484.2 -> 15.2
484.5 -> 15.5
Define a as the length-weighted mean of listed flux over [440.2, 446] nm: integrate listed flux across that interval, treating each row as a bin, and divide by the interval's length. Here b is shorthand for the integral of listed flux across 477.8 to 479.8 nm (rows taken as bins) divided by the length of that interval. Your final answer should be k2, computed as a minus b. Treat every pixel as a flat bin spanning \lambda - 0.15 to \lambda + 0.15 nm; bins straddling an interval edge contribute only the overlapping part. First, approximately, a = 12.5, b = 15.6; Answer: -3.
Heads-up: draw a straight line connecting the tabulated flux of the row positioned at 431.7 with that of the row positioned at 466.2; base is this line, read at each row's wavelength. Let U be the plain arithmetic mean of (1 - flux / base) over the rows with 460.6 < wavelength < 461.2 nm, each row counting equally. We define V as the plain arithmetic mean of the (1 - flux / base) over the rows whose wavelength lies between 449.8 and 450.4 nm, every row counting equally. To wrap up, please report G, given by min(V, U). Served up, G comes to -0.10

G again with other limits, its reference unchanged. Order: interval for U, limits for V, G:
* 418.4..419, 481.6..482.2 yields 0.03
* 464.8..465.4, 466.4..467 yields 0.09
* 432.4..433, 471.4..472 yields 0.01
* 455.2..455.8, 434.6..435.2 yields 0.03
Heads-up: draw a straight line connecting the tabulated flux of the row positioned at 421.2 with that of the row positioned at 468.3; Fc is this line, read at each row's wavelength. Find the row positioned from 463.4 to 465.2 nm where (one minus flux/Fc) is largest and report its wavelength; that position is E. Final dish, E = 465.0 nm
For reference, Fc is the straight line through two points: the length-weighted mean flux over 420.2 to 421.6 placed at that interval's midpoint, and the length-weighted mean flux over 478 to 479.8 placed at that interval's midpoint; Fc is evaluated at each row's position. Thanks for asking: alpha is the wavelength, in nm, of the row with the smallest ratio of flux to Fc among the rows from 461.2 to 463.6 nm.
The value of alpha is 463.5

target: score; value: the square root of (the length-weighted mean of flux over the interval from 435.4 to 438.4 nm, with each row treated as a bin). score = 3.47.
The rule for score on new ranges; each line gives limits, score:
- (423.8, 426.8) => 3.40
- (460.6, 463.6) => 3.92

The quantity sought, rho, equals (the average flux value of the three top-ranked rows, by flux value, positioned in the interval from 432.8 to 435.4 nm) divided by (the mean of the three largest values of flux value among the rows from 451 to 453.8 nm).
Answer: 0.81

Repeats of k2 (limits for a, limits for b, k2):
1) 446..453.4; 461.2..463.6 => -2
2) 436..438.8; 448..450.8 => -2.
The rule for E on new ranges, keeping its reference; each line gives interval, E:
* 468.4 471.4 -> 470.7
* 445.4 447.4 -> 445.5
